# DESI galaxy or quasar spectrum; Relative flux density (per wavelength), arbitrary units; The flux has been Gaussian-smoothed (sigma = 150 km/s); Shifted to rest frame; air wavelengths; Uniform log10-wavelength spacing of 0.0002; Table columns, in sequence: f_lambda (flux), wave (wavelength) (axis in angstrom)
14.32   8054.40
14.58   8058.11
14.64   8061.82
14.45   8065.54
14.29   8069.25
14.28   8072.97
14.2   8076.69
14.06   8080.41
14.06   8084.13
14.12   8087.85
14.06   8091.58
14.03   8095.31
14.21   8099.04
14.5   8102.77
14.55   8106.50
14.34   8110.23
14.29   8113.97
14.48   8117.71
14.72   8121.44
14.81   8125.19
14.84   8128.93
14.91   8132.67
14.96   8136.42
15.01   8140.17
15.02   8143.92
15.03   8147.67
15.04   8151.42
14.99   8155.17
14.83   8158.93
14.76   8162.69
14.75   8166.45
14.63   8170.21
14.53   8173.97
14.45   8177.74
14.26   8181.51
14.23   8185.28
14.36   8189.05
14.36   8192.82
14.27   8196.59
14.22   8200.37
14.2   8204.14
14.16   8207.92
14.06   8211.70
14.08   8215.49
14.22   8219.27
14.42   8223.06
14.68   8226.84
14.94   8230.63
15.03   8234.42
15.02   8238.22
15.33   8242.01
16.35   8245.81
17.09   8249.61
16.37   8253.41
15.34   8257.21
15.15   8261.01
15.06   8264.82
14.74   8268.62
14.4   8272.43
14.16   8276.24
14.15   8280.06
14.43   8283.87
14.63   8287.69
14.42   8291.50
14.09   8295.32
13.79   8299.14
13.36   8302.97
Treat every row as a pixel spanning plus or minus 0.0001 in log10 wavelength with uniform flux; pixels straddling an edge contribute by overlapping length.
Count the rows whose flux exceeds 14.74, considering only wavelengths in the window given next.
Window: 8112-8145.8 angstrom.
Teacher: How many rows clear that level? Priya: 6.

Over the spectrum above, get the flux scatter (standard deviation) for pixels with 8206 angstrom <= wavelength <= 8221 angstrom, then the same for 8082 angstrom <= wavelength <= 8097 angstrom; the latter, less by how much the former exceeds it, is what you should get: 0.00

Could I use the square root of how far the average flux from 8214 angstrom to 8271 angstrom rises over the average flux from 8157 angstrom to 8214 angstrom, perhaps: 0.89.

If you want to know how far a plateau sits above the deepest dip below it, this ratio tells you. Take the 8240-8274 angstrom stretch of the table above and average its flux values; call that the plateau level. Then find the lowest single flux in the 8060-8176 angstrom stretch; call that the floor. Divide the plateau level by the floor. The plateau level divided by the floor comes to 1.11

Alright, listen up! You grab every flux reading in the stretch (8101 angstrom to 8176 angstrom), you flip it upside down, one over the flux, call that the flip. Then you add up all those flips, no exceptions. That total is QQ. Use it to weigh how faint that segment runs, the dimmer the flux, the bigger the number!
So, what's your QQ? 1.36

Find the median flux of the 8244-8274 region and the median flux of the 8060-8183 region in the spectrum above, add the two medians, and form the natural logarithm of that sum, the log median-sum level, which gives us 3.394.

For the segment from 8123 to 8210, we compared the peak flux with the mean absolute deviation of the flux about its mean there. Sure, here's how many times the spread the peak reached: 52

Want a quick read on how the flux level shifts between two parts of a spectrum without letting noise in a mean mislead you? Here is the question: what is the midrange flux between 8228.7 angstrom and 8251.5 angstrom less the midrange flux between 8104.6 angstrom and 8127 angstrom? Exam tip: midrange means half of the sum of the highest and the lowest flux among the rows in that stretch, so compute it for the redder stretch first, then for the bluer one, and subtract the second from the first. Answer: 1.5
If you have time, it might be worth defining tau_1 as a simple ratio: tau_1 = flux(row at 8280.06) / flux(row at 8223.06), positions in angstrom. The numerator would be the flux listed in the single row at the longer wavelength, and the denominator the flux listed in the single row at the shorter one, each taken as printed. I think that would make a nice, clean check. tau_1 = 0.98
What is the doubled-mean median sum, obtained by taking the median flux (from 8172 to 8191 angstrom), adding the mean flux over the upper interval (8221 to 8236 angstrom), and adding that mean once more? 43.9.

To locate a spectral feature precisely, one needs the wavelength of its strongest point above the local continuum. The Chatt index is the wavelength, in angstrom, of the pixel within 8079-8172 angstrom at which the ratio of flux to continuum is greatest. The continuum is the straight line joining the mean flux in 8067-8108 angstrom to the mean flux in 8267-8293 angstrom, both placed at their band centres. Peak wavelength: 8151.42 angstrom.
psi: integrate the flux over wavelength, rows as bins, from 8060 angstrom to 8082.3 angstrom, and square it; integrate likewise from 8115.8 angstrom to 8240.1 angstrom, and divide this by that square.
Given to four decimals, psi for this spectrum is 0.0178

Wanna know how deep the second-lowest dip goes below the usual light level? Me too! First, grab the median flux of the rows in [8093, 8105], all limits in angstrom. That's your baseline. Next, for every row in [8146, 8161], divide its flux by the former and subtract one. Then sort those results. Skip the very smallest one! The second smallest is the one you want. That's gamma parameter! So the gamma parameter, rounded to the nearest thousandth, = 0.055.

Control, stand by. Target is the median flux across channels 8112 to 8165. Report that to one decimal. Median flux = 14.9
